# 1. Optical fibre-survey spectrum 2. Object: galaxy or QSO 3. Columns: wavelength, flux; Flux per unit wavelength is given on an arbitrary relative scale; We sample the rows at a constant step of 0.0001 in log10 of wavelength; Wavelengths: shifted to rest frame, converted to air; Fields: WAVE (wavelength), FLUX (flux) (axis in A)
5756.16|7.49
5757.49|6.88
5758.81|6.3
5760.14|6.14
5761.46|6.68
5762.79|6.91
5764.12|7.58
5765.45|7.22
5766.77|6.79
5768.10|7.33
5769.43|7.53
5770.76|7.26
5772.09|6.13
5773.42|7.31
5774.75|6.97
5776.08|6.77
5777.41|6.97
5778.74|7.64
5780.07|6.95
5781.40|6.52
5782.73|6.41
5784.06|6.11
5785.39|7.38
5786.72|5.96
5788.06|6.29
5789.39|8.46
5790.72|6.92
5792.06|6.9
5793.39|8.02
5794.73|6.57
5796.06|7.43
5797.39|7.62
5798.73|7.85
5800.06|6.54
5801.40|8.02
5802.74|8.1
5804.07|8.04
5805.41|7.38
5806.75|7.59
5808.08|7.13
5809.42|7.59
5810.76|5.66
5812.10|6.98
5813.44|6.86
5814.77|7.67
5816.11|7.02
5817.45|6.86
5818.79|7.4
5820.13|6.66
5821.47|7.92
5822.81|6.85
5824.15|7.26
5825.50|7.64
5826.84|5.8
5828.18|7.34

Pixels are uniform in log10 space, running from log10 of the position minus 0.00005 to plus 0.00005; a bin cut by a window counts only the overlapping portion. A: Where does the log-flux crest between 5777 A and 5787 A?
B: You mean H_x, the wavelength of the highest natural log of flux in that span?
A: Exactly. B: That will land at 5778.74 A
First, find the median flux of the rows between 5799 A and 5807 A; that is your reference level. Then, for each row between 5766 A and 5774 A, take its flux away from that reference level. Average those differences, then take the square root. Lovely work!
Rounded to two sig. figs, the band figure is 0.86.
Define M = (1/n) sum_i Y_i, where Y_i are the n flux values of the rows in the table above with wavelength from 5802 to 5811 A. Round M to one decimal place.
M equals 7.4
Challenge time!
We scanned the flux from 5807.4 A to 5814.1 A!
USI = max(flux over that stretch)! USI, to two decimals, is 7.59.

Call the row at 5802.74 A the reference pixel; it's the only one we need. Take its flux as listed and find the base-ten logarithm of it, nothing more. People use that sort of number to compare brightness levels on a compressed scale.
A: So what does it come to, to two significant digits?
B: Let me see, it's 0.91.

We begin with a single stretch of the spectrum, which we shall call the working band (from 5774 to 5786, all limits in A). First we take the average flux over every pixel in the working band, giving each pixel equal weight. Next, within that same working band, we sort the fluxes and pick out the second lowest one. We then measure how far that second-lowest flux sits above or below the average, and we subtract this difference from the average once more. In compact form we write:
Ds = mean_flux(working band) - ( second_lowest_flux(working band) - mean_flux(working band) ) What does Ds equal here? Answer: 7.31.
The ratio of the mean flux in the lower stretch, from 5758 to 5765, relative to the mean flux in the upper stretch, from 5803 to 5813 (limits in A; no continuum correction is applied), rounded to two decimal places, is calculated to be 0.93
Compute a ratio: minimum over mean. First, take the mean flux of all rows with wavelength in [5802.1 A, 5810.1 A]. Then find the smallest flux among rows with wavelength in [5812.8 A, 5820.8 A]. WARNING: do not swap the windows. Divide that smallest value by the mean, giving 0.87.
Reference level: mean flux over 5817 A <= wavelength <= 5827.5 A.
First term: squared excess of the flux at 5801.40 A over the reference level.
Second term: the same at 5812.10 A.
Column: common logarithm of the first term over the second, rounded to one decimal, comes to 2.3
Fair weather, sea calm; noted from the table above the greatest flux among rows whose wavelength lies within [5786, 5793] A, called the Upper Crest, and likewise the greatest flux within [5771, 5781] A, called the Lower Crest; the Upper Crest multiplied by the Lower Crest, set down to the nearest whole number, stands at 65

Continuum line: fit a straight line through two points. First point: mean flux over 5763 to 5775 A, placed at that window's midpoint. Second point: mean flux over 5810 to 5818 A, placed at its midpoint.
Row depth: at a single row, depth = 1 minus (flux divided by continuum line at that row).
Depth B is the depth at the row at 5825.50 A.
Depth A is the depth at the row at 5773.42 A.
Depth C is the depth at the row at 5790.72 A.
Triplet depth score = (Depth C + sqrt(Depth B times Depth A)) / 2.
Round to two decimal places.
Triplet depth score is 0.04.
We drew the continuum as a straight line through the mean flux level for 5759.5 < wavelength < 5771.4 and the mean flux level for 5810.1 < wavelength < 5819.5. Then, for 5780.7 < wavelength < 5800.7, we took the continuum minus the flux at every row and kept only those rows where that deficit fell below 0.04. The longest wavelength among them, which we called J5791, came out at 5798.73 A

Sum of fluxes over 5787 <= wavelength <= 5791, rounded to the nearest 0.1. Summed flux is 21.7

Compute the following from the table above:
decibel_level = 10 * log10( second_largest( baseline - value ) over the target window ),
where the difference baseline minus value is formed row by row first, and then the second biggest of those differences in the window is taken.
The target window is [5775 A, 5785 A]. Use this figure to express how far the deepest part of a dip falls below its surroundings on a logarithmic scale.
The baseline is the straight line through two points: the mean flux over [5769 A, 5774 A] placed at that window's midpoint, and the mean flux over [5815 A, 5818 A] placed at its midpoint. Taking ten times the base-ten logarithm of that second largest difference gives -2.1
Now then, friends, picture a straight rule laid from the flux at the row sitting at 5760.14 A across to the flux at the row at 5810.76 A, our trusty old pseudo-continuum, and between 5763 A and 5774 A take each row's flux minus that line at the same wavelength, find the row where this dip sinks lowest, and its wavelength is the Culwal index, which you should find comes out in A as 5772.09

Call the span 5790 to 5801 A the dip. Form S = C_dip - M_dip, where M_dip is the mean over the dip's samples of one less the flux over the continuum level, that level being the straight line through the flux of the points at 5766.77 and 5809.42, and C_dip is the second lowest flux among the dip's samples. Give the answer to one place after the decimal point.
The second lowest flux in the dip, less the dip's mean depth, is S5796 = 6.6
